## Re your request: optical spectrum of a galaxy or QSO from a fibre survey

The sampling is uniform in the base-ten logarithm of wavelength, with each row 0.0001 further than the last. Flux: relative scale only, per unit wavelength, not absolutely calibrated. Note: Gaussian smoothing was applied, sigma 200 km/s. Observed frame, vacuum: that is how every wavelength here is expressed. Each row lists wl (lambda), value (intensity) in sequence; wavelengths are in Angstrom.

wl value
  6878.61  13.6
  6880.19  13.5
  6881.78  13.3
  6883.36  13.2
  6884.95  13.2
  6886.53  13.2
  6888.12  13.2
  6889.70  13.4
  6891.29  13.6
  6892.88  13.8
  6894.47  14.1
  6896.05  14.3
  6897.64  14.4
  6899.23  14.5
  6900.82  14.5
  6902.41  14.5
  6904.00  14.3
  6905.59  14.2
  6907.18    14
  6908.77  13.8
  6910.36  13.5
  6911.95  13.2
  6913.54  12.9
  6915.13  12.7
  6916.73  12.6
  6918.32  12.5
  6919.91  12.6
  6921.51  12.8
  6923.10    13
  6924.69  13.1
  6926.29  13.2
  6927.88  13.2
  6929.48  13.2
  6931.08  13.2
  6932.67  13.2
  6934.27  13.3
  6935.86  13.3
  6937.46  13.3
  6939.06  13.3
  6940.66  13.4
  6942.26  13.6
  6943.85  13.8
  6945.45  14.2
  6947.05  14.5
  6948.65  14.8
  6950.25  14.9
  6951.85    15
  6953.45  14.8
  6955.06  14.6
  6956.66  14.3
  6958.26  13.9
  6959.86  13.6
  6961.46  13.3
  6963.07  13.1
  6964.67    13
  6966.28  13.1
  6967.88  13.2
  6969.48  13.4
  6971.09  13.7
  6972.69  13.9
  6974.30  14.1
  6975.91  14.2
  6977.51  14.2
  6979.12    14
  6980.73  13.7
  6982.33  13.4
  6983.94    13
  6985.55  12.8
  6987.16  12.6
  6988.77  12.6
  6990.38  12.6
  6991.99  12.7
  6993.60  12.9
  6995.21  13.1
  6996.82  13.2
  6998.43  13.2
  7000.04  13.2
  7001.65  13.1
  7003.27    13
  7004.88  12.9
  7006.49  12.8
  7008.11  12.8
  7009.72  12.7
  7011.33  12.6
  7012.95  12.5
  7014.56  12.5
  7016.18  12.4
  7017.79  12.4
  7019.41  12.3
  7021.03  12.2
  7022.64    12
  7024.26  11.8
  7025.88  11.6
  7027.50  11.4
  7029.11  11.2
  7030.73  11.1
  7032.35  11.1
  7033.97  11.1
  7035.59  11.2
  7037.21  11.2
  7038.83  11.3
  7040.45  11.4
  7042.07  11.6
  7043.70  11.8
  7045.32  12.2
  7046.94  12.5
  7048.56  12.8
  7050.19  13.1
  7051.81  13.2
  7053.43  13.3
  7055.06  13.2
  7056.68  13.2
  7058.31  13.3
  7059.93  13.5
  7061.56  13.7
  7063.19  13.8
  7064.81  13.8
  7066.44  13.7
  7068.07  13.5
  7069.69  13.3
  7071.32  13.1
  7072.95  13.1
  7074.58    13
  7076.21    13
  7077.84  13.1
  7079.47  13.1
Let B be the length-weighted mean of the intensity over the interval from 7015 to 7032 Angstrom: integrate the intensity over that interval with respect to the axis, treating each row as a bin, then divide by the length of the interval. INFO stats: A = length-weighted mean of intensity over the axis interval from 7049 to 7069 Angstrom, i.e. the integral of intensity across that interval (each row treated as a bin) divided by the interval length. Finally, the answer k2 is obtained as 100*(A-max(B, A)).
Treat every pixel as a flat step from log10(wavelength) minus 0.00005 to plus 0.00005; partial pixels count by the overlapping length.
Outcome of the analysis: 0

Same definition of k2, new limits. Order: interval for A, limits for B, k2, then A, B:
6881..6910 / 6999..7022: 0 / 13.9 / 12.7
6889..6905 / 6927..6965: 0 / 14.1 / 13.8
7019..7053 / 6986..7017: -98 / 11.8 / 12.8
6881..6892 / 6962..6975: -12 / 13.3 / 13.4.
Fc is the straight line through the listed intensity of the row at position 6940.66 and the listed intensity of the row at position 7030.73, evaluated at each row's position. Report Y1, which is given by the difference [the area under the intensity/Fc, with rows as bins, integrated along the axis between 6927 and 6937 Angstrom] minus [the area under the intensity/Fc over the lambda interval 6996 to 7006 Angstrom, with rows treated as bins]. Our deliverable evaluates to -1.3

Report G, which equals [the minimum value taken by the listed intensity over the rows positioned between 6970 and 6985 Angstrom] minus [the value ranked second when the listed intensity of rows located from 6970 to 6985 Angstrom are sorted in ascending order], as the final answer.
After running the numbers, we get -0.40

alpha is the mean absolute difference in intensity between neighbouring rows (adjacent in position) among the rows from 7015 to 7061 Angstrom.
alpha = 0.144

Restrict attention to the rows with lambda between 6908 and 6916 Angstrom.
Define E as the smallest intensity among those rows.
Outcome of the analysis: 12.7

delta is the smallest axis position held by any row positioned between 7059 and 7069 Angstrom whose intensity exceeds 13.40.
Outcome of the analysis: 7059.93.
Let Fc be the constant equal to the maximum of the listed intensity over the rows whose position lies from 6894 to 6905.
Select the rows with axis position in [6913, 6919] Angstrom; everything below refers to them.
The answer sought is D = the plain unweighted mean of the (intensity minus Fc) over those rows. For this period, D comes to -1.8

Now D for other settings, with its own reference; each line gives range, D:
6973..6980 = -0.4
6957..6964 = -1.0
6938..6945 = -1.0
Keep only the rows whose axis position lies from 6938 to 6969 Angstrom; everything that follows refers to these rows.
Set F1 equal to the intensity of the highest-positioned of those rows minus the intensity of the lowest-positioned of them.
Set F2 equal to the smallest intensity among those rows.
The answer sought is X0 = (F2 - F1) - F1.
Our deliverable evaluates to 13.2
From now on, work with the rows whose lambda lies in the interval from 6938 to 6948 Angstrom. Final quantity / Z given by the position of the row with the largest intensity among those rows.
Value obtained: 6947.05 Angstrom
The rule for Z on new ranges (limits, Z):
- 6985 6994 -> 6993.60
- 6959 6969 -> 6959.86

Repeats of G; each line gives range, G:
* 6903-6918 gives -0.10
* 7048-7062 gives -0.30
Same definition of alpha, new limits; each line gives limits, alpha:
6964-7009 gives 0.141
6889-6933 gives 0.141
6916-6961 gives 0.148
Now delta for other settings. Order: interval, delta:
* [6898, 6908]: 6899.23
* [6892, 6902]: 6892.88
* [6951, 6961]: 6951.85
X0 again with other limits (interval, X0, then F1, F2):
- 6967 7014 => 13.9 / -0.7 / 12.5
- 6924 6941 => 12.5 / 0.3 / 13.1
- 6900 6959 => 13.7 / -0.6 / 12.5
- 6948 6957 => 15.3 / -0.5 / 14.3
